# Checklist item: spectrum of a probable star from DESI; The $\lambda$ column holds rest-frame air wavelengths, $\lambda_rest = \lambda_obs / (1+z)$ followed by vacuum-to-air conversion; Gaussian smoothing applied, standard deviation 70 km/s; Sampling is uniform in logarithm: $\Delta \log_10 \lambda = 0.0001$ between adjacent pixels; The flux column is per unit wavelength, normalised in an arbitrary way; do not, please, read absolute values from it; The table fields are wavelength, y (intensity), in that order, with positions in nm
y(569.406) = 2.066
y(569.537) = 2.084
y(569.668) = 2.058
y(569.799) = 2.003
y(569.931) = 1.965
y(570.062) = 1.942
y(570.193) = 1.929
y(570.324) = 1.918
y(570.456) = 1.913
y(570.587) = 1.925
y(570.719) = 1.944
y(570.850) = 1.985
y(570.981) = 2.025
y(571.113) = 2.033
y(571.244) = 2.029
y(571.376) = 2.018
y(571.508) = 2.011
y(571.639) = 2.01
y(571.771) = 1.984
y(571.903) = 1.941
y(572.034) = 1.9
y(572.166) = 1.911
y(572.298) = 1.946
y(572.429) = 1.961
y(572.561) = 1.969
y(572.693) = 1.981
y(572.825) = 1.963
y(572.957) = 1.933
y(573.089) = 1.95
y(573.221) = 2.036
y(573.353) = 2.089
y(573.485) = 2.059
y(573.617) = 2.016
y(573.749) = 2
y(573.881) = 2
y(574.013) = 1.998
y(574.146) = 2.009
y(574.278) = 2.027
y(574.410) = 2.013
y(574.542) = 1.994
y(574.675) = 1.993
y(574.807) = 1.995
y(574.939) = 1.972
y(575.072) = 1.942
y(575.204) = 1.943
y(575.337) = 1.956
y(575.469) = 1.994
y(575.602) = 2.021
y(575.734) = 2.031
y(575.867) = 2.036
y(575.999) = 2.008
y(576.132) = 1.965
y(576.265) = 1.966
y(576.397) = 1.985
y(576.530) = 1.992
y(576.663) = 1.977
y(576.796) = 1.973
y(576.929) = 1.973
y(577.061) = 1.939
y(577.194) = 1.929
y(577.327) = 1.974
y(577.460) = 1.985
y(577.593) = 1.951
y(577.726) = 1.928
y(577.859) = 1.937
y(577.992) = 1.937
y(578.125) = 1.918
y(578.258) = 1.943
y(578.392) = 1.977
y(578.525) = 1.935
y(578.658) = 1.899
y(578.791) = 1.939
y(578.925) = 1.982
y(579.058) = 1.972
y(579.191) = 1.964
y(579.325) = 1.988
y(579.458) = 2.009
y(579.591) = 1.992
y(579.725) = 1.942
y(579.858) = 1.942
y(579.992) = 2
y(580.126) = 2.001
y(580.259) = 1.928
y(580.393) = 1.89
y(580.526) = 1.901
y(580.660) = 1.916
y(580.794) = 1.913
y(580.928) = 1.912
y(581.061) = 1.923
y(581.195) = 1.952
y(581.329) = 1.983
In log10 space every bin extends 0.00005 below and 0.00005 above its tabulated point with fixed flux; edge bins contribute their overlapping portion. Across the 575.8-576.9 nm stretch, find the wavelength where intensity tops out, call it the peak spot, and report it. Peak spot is 575.867 nm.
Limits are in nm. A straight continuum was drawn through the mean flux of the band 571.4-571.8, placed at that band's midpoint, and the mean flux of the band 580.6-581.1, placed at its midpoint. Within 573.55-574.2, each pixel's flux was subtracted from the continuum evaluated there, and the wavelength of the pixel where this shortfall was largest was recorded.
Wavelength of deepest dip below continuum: 573.749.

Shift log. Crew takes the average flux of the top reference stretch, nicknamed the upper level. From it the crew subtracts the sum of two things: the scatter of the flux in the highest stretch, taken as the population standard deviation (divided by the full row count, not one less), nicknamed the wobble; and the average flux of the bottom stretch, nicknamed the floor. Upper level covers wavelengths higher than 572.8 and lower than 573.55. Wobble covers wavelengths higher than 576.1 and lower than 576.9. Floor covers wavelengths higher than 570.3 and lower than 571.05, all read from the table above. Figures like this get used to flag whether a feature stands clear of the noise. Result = 0.04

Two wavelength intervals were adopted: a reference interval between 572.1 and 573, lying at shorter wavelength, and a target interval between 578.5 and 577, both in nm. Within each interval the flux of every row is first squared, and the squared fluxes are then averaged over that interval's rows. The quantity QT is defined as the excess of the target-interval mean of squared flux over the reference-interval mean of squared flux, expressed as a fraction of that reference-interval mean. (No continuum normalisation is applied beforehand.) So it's -0.01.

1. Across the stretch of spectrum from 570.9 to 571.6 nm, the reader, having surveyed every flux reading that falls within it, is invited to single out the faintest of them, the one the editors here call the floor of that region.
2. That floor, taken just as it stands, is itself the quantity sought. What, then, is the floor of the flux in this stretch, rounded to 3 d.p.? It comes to 2.011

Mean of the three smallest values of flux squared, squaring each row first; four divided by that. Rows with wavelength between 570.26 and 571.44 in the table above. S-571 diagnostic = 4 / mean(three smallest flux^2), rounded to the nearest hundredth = 1.09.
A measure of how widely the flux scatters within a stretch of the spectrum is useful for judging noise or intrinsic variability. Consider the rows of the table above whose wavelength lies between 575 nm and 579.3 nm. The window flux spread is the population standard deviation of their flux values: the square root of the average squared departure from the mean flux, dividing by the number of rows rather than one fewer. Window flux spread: 0.032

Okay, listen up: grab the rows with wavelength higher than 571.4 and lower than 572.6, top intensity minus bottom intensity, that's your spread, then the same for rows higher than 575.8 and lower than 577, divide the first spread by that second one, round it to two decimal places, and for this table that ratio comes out 1.56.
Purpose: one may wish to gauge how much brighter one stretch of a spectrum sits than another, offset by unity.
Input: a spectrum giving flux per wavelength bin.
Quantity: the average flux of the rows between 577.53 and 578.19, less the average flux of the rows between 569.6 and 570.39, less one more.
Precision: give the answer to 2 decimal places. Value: -1.03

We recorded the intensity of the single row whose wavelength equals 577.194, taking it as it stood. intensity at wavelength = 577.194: 1.929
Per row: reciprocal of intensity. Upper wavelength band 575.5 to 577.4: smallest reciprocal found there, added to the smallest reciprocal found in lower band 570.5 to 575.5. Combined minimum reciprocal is 0.97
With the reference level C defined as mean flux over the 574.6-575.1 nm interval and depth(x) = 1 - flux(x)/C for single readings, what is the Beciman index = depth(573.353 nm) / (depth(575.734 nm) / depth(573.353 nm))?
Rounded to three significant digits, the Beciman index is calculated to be -0.117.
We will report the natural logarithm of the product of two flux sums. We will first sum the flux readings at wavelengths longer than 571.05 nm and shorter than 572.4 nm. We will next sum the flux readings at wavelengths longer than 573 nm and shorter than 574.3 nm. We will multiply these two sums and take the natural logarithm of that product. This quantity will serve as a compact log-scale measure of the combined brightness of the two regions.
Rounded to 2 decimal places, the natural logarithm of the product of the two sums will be 5.99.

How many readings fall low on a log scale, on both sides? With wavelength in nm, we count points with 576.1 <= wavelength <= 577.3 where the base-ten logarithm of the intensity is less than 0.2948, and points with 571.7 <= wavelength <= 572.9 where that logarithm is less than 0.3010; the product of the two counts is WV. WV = 36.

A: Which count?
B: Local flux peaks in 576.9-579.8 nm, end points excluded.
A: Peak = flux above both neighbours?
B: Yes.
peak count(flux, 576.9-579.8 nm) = 4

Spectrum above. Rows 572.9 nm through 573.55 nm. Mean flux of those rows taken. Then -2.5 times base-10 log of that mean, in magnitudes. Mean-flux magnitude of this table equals -0.760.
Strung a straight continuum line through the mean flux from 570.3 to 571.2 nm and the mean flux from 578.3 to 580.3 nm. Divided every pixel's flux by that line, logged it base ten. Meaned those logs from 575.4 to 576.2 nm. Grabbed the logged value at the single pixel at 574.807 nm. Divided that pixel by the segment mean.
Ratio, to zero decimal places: 1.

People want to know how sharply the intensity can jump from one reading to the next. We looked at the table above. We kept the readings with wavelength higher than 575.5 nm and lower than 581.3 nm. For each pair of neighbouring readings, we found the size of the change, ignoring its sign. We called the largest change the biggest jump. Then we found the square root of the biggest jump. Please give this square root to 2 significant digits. 0.27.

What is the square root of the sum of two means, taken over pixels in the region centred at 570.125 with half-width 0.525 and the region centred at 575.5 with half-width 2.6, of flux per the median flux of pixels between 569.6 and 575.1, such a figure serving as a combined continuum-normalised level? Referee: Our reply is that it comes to 1.408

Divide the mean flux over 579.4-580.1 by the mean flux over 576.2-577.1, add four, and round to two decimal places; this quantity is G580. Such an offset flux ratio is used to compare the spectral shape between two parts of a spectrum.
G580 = 5.00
